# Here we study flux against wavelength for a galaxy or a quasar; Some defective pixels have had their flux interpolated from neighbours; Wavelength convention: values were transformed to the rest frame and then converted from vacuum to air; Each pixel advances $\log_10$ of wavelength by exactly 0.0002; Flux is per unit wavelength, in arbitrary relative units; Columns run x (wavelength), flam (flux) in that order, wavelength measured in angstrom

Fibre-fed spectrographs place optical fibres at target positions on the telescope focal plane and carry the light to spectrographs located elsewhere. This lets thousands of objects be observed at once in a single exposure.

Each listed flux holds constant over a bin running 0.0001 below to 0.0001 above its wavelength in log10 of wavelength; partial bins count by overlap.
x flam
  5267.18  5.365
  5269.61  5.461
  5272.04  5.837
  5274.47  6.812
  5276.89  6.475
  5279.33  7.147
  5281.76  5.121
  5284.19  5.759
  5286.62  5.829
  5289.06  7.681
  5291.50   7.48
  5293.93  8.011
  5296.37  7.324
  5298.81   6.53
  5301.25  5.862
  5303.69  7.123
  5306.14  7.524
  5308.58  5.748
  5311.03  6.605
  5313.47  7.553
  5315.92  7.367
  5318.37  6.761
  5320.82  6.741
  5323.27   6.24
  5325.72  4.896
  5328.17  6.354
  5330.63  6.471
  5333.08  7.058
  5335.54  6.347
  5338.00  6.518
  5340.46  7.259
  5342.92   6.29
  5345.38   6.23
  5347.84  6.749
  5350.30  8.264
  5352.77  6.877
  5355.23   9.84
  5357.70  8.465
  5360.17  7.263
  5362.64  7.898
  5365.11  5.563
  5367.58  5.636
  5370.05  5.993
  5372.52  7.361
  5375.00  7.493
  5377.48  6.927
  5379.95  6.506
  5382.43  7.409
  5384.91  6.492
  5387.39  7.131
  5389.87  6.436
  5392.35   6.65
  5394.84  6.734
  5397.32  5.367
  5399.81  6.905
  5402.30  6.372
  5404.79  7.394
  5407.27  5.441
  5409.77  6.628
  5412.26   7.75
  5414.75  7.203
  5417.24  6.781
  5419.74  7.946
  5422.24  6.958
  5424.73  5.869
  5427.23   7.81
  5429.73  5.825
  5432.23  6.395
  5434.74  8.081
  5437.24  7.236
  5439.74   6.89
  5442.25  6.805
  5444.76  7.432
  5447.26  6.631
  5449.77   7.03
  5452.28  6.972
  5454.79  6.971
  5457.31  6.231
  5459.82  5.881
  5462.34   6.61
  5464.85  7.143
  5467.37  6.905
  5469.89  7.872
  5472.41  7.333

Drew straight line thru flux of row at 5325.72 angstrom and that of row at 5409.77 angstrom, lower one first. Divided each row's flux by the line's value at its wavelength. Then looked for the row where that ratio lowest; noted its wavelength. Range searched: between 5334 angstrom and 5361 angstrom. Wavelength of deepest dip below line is 5345.38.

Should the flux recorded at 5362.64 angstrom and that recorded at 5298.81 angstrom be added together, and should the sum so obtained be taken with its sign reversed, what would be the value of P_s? -14.4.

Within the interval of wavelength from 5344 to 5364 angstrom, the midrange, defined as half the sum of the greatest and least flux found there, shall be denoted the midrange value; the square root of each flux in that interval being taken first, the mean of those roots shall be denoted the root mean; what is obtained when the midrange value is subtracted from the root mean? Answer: -5.27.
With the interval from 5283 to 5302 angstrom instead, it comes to -4.28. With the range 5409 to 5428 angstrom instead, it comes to -4.24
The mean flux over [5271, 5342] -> 6.6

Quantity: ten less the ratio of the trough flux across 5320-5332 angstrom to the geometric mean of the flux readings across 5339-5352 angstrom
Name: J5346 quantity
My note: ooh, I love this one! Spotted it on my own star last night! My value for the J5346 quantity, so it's 9.29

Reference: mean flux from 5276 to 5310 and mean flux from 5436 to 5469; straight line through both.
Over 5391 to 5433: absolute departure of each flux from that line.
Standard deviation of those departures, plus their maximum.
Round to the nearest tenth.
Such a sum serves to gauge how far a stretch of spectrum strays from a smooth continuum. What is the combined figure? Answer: 1.9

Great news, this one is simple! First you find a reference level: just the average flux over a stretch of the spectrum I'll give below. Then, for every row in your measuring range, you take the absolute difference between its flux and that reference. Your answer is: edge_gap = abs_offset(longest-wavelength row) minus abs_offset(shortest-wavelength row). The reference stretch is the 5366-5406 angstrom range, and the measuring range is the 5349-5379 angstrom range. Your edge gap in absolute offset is -1.3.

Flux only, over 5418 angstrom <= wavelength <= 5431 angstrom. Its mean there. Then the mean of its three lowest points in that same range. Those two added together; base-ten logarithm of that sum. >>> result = 1.12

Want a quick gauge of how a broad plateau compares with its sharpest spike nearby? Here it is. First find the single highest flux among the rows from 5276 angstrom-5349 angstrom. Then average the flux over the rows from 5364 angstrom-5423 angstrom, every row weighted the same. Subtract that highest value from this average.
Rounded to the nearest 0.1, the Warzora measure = -1.3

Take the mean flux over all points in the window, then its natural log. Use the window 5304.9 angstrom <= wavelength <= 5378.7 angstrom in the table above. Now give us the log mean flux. 1.93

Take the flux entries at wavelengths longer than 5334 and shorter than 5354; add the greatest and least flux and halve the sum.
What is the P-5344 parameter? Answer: 7.2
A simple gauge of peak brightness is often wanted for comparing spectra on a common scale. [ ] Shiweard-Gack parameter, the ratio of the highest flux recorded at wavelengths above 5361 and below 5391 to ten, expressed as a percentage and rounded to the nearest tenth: 79.0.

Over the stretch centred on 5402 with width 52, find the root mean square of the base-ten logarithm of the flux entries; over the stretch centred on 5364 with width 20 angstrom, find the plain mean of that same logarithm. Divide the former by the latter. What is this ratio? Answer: 0.97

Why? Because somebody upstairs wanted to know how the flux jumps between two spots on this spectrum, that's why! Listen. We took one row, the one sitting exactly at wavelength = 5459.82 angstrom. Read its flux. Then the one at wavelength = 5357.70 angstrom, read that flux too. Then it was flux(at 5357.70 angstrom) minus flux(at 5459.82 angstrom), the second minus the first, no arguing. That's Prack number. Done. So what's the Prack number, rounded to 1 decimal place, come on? 2.6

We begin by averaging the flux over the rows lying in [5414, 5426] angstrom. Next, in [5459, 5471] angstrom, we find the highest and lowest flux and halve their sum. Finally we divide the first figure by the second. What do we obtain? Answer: 1.01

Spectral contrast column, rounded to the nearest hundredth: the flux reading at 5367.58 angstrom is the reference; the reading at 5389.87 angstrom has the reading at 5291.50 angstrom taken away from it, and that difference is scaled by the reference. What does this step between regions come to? -0.19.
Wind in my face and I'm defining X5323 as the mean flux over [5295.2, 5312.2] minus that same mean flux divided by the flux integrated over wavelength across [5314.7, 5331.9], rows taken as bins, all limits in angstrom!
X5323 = 6.61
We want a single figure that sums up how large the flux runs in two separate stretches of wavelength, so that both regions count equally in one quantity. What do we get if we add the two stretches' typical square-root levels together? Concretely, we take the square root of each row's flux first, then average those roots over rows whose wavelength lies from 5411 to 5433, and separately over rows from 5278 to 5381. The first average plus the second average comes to 5.24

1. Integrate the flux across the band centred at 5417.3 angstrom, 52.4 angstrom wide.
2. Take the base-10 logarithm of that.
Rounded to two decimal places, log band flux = 2.55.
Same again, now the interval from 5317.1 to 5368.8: 2.55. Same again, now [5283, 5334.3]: 2.54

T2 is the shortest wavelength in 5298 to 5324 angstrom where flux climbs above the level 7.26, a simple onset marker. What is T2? 5306.14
